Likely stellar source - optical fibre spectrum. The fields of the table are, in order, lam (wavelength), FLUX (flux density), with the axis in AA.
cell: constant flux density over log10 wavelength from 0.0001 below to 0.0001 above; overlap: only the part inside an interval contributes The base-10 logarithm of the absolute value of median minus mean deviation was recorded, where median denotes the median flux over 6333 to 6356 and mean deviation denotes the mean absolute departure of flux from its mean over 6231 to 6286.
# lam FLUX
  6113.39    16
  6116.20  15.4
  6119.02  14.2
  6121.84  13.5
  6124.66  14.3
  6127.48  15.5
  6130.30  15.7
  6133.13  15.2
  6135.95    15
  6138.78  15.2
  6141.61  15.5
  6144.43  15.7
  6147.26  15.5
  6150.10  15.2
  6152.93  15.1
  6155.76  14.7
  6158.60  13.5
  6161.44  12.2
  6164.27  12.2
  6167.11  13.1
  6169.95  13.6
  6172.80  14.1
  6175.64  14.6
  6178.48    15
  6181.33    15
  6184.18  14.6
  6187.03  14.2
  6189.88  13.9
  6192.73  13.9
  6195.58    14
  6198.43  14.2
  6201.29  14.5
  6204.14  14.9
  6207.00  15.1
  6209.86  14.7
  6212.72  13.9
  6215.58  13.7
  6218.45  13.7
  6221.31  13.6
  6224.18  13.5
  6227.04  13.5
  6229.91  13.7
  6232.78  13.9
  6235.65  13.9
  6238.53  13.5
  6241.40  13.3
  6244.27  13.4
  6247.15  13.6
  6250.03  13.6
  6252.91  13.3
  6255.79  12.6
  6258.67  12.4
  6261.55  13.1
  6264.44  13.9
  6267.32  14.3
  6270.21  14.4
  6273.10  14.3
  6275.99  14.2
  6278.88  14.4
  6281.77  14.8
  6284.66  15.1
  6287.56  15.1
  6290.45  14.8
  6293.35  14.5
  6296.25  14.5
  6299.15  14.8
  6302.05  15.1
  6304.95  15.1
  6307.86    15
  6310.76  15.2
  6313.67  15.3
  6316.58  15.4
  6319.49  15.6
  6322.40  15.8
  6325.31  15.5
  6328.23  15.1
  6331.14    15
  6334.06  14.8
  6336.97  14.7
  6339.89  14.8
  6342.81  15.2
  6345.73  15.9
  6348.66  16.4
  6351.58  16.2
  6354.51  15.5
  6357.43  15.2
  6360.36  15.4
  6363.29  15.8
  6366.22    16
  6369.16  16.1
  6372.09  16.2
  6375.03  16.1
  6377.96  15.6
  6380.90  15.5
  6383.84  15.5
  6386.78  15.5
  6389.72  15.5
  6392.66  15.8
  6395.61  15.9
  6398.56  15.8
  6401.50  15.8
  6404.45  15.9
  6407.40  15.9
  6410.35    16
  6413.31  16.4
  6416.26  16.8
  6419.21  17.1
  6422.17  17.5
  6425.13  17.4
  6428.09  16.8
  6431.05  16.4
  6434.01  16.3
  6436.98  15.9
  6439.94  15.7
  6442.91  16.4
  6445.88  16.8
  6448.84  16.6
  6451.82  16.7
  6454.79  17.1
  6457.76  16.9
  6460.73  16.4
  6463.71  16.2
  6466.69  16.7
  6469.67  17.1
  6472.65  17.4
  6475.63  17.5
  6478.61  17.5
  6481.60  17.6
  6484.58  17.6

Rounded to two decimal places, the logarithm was 1.17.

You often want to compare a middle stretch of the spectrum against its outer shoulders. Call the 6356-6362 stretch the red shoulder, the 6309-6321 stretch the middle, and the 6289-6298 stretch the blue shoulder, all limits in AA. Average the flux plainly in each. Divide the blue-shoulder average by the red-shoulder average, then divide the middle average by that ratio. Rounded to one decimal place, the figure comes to 16.1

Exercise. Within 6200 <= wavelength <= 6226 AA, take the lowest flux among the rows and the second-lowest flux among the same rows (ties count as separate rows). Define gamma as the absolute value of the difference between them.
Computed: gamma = 0.100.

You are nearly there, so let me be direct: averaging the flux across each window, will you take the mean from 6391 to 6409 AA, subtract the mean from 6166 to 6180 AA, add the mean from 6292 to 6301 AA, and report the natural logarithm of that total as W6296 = 2.80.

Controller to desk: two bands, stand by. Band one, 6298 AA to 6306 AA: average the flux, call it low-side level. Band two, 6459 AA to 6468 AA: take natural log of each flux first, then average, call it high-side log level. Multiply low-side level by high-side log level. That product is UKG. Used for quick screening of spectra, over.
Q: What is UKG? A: 42.0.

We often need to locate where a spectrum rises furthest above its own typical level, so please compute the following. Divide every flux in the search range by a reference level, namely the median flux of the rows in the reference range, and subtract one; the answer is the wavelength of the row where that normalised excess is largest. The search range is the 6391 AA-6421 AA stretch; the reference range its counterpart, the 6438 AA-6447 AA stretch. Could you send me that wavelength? 6419.21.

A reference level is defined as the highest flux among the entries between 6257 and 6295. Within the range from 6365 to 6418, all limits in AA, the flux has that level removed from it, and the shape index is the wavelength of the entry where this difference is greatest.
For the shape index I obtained 6416.26 AA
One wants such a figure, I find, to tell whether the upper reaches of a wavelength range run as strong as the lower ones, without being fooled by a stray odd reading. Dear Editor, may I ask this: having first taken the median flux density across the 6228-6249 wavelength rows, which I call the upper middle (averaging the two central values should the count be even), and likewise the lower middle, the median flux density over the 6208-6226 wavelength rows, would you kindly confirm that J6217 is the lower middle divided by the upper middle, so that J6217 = 1.01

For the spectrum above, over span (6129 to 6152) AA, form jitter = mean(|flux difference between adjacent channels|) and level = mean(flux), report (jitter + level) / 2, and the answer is 7.8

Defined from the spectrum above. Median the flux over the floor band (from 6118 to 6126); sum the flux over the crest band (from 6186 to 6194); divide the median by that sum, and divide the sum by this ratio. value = 124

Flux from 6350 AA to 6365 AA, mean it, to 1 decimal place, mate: 15.6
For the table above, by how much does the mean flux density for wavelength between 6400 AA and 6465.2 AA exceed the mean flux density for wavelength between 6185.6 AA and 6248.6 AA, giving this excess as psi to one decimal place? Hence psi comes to 2.6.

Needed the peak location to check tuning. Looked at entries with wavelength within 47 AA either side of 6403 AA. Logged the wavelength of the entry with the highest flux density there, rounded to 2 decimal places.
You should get 6422.17 AA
